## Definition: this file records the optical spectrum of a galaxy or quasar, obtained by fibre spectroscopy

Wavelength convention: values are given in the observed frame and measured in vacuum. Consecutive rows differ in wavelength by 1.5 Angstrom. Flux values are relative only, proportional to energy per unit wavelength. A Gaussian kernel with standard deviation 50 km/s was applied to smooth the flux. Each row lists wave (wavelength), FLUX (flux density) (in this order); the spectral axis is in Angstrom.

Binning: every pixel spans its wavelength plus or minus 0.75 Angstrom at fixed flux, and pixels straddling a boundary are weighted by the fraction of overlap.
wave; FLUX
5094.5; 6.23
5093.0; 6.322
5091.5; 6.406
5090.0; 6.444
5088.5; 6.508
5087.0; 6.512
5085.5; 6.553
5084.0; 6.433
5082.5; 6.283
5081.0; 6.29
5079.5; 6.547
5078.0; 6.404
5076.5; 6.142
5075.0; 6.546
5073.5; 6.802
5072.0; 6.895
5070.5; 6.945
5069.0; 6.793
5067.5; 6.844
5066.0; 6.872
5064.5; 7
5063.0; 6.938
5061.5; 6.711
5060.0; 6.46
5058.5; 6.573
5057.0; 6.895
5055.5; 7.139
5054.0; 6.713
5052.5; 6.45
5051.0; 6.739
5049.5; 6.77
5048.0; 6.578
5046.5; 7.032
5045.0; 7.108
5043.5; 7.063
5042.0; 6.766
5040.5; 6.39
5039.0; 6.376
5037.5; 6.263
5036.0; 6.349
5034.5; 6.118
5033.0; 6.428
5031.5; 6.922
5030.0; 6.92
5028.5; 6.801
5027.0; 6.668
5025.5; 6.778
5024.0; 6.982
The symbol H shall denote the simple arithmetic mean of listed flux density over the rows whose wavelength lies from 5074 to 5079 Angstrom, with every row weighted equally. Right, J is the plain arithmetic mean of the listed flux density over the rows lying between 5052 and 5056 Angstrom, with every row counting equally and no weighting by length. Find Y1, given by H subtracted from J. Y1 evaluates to 0.4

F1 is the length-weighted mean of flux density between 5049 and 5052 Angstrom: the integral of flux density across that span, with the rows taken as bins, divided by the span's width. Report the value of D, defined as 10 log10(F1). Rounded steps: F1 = 6.73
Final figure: 8.28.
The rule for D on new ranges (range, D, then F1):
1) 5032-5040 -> 8.01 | 6.33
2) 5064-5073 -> 8.38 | 6.89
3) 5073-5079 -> 8.10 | 6.46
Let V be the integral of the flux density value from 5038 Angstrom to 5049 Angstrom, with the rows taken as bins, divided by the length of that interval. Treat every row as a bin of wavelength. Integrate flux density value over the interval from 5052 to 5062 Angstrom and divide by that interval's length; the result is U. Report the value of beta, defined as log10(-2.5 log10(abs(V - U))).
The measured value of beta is 0.6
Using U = 6.71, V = 6.75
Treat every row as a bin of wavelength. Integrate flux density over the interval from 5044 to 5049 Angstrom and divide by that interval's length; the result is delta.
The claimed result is 6.91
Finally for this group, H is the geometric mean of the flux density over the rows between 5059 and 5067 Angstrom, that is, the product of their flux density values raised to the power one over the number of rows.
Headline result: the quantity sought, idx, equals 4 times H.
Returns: 27.2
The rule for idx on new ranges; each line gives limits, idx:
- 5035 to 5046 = 26.4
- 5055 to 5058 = 28.1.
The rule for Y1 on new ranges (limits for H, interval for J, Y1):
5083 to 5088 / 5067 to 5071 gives 0.4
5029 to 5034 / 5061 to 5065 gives 0.1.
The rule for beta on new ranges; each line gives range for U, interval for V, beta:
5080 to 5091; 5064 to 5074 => -0.1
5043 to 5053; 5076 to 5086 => -0.1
